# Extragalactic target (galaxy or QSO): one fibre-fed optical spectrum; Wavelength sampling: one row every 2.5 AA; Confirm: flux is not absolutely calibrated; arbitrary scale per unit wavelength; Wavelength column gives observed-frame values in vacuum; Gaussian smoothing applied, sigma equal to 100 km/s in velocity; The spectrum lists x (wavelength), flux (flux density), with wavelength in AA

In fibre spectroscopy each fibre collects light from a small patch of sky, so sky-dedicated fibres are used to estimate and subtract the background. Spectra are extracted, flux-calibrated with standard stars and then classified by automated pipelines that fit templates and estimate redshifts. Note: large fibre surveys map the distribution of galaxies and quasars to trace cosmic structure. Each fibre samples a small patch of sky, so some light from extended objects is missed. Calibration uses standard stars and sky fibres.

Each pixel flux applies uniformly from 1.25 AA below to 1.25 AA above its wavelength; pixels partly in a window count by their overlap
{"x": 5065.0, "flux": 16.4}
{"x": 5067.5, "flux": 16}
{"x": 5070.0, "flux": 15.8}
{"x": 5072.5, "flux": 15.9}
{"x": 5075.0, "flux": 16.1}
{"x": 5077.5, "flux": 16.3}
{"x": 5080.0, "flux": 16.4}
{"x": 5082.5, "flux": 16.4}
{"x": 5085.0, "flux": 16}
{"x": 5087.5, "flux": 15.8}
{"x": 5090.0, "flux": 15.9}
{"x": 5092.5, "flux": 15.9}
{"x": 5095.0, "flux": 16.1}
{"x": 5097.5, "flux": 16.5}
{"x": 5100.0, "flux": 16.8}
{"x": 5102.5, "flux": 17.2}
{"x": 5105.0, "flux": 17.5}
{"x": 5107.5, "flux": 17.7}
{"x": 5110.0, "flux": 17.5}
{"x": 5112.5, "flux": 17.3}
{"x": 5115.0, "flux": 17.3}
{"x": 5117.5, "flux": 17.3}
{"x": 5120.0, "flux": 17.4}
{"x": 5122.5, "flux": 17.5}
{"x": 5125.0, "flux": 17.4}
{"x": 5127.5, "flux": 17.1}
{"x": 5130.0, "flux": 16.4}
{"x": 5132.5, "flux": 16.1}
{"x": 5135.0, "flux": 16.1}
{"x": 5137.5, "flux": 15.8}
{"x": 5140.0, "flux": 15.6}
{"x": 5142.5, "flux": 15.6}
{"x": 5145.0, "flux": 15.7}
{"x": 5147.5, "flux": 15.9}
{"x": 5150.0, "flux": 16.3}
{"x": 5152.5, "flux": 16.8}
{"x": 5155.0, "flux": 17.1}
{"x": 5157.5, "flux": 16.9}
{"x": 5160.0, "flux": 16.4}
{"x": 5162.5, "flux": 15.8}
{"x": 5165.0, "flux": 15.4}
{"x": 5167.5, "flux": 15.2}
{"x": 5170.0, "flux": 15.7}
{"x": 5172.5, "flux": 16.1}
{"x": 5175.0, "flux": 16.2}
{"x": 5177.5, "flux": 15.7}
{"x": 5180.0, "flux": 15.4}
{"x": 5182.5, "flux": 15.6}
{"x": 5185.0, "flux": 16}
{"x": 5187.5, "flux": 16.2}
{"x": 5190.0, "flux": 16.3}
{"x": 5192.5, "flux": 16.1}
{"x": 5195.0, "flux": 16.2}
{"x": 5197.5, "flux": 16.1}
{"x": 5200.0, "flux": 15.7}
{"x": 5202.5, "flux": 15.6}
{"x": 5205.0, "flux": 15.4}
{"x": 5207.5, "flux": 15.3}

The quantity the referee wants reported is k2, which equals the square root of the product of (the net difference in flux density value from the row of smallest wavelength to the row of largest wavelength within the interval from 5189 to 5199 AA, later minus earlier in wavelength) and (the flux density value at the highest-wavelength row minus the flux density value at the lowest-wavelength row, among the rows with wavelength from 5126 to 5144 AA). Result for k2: 0.55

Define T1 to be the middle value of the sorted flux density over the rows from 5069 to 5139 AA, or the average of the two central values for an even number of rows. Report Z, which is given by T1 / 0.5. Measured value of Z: 32.80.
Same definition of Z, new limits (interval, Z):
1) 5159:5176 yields 31.60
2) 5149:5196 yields 32.20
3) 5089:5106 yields 33.00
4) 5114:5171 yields 32.60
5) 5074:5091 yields 32.20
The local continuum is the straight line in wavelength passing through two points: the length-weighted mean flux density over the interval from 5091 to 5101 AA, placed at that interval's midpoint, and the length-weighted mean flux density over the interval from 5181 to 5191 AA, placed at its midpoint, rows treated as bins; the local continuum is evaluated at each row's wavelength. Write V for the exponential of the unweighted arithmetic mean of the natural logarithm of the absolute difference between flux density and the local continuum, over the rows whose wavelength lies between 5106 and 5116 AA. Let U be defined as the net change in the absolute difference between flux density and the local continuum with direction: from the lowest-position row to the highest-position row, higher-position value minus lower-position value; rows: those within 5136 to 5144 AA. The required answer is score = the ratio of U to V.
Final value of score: 0.2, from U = 0.2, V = 1.19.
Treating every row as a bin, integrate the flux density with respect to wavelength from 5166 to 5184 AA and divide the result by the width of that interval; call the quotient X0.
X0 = 15.7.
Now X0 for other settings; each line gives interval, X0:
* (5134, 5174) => 16.0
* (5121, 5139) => 16.6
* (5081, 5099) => 16.1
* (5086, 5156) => 16.6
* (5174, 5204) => 15.9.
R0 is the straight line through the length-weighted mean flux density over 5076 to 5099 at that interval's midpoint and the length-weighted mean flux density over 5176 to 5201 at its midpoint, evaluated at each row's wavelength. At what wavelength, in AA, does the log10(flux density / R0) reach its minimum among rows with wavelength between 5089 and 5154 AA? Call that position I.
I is 5140.0 AA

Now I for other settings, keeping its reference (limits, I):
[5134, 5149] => 5140.0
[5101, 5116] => 5102.5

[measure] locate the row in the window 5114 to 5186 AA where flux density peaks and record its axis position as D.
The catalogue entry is 5122.5 AA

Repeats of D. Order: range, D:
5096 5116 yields 5107.5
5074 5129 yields 5107.5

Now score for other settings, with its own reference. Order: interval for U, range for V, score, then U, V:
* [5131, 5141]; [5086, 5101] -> 1.3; 0.5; 0.35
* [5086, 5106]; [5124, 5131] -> 1.1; 0.7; 0.61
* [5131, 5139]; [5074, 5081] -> 3.1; 0.3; 0.09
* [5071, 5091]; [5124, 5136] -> -0.2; -0.1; 0.27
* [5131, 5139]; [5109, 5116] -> 0.3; 0.3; 1.12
